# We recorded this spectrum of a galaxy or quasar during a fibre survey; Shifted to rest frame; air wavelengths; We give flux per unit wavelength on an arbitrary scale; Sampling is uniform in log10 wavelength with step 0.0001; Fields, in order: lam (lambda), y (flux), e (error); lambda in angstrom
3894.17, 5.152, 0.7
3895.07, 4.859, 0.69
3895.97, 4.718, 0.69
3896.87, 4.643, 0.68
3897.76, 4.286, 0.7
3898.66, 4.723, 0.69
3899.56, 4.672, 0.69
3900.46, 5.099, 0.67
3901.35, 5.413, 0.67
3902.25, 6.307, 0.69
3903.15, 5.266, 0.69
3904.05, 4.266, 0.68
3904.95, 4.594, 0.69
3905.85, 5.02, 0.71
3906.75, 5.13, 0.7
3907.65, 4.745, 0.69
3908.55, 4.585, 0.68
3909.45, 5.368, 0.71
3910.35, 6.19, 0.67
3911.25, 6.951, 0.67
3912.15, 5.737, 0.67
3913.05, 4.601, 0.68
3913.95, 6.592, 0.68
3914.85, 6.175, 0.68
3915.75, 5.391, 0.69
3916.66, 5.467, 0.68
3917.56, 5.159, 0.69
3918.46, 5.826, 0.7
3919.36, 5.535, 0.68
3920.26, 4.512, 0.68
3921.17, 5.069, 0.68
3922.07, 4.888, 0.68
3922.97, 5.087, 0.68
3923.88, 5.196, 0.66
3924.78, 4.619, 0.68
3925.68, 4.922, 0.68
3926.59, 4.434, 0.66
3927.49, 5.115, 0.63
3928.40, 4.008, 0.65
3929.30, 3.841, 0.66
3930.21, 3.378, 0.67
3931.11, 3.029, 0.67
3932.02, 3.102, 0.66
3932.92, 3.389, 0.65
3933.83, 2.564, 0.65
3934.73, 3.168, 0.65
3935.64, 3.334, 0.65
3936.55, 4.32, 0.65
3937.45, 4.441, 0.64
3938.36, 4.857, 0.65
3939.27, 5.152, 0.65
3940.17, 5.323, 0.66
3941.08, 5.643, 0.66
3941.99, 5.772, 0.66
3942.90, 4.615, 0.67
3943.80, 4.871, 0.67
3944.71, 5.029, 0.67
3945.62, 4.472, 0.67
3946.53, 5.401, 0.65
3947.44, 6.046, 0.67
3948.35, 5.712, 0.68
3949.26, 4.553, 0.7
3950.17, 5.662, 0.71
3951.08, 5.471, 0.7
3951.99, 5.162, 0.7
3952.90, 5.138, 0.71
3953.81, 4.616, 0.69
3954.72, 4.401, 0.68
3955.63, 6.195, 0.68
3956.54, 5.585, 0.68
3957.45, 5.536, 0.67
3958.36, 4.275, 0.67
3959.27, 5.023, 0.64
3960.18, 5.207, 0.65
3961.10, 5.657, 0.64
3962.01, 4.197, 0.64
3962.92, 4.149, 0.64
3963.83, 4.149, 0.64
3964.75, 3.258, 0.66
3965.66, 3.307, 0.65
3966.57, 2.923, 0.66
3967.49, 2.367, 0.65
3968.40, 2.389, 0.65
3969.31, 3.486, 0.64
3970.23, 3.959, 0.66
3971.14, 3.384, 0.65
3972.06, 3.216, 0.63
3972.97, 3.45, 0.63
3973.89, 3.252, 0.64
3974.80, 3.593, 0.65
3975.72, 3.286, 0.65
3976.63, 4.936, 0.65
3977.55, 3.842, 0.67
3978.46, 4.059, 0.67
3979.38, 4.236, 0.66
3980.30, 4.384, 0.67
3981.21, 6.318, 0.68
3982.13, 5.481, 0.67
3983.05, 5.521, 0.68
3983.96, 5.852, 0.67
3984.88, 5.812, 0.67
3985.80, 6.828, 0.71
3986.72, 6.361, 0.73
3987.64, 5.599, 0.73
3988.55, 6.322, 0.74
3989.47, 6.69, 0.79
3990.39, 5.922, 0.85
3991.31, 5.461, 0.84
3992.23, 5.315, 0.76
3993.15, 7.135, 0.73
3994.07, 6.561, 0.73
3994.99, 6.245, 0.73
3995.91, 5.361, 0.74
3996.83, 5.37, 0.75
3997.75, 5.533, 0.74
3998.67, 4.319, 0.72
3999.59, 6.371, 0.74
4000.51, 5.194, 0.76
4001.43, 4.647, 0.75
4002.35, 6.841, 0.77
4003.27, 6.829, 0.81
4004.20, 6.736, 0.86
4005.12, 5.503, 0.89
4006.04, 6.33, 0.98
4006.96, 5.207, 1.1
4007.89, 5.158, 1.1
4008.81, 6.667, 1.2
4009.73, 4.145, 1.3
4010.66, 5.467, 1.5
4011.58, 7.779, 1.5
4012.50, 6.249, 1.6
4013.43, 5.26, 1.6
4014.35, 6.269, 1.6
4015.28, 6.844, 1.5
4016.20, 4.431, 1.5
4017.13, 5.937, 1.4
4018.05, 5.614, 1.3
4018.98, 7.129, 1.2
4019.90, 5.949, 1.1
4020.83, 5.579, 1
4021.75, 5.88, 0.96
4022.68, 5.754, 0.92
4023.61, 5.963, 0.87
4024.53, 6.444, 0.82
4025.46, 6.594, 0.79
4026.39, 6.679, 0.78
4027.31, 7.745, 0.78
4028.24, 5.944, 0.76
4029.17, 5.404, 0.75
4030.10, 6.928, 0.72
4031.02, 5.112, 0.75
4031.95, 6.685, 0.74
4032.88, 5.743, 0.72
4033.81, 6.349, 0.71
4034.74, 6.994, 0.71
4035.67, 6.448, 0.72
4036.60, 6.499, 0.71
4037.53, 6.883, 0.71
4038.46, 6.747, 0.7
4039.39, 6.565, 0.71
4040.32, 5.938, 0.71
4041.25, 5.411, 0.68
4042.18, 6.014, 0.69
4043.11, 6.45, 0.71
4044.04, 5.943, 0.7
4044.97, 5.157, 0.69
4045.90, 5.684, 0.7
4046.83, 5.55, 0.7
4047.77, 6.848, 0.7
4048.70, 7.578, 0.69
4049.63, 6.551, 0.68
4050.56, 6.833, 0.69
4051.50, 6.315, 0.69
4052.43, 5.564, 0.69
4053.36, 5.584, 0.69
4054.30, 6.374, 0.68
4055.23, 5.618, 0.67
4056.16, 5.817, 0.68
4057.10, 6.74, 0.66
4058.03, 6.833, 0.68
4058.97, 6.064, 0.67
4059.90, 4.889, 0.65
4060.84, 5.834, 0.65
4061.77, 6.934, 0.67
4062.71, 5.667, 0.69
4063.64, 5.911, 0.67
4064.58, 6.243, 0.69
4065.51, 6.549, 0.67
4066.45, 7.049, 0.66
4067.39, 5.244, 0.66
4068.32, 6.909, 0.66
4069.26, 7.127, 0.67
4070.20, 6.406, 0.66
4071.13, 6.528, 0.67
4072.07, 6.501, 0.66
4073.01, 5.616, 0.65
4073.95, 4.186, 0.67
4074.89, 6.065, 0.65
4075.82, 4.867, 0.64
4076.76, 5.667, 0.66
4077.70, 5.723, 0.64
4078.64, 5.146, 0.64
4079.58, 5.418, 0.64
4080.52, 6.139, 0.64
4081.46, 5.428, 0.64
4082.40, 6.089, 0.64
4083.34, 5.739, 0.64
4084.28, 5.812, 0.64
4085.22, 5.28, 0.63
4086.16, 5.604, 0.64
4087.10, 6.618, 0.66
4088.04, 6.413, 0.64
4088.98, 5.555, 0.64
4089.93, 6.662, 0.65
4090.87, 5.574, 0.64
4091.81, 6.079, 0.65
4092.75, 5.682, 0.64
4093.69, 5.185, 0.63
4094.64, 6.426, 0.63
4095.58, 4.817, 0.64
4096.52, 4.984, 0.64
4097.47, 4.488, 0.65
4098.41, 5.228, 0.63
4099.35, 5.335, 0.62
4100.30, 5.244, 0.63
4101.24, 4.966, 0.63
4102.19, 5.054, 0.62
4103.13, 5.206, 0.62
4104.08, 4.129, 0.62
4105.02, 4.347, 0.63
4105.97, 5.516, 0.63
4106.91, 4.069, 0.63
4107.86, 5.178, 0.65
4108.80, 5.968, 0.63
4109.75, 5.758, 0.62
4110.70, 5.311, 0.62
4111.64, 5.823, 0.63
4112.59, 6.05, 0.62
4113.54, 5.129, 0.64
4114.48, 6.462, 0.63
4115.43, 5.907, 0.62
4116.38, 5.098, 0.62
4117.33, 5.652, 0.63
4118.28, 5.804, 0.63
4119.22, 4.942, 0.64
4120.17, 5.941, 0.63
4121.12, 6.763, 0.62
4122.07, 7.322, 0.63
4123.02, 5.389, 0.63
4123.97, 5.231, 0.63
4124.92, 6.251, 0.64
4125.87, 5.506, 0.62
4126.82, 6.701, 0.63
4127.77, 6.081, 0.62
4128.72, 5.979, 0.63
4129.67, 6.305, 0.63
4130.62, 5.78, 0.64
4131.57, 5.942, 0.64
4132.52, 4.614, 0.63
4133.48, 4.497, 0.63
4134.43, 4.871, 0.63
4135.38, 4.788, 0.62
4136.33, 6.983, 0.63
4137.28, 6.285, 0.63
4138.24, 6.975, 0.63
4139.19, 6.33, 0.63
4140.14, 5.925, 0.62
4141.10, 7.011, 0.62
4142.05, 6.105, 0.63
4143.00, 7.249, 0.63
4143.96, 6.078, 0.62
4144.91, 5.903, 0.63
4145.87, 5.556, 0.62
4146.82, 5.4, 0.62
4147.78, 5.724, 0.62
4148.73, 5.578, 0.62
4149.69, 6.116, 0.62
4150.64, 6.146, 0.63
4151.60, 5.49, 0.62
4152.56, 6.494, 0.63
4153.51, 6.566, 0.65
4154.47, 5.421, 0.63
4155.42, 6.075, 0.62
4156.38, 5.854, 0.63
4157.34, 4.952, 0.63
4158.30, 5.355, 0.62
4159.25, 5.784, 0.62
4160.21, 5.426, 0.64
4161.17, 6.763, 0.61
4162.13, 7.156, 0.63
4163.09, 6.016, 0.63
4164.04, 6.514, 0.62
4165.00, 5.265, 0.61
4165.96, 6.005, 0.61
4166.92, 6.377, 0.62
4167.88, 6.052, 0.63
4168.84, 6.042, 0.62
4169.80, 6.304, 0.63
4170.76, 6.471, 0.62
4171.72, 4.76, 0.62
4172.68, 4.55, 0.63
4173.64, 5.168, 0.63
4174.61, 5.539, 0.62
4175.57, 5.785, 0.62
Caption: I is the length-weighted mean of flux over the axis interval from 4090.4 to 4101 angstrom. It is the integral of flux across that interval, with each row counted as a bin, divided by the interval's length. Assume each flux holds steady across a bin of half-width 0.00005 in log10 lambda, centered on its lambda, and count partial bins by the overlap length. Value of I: 5.4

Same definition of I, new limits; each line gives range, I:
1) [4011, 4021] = 6.1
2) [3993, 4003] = 5.8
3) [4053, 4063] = 6.0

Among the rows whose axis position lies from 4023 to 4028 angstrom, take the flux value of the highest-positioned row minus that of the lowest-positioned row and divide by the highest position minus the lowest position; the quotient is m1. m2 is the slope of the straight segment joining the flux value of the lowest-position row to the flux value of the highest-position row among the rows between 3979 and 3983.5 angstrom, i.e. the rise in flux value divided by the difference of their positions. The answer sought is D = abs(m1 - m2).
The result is 0.13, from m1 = 0.48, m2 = 0.4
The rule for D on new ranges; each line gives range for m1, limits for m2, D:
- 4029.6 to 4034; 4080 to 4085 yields 0.07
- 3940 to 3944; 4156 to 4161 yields 0.01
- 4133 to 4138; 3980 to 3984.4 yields 0.07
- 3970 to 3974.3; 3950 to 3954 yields 0.09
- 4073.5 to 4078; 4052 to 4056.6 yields 0.34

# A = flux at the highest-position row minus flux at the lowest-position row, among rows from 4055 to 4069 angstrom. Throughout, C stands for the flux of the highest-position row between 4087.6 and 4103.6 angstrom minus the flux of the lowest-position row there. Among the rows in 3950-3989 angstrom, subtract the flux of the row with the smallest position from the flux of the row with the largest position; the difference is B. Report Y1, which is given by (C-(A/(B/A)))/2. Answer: -1.9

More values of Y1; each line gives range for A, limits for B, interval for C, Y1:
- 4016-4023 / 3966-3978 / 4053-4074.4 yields -1.7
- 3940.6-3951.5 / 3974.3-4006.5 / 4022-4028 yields 1.0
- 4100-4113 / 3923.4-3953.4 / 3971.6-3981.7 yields 7.2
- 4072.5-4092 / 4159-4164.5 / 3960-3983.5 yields 0.0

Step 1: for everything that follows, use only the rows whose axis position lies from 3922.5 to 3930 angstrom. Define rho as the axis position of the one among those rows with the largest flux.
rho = 3923.88 angstrom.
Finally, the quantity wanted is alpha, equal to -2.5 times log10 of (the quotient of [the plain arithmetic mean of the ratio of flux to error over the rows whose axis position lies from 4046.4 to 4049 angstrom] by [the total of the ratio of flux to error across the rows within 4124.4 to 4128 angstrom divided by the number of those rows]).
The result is 0.0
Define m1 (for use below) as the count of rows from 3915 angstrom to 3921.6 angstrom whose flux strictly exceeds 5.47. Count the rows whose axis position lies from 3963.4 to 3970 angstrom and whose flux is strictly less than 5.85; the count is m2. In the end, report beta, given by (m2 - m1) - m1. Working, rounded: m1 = 2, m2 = 7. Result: 3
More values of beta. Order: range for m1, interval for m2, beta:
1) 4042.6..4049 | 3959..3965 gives -5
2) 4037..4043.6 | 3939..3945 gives -5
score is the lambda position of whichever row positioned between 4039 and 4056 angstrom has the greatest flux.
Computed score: 4048.70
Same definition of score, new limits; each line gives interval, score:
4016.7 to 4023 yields 4018.98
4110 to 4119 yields 4114.48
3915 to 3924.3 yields 3918.46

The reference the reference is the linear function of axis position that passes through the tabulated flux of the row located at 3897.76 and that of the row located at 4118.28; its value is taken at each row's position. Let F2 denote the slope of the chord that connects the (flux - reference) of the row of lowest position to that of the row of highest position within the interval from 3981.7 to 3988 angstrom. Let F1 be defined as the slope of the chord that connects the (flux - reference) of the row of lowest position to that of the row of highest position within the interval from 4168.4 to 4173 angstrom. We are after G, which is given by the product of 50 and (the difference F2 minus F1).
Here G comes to 20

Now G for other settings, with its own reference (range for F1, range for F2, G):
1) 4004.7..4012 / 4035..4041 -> -23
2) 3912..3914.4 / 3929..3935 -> -30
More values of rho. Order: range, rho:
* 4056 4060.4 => 4058.03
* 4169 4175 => 4170.76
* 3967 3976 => 3970.23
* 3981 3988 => 3985.80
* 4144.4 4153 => 4152.56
